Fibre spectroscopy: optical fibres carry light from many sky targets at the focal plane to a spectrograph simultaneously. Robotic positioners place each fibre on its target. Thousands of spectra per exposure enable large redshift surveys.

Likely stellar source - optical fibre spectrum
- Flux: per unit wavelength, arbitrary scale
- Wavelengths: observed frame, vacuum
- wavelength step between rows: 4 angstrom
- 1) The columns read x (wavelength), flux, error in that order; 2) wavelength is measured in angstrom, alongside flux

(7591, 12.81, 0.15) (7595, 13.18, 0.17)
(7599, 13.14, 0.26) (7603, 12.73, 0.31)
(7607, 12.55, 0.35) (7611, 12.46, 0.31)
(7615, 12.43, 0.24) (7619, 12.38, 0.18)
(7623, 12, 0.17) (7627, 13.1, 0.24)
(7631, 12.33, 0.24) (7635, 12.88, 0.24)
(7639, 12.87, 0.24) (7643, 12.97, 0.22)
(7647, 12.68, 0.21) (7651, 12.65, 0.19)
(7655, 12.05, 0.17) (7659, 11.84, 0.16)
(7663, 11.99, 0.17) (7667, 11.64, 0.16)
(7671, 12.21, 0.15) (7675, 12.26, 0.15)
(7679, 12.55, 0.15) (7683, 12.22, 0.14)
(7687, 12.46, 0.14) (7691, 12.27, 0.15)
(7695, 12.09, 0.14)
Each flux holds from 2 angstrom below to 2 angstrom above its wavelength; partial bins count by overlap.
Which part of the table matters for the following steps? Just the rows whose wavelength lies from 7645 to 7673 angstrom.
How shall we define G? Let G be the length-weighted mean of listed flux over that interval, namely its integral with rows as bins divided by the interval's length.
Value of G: 12.2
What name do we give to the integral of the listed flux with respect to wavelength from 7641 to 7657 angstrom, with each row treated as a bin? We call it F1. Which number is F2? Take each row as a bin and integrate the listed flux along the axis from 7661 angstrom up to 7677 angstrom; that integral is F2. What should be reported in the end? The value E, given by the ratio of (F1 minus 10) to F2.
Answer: 0.995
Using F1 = 201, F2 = 192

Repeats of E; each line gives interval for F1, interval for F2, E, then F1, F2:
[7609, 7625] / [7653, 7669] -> 0.984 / 197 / 190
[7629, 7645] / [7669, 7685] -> 0.986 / 204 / 197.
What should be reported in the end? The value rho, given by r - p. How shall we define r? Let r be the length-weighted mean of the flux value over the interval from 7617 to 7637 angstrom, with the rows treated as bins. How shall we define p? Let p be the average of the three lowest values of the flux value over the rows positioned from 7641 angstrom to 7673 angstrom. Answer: 0.71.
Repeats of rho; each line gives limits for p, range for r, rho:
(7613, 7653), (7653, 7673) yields -0.29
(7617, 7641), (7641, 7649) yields 0.59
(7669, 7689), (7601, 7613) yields 0.35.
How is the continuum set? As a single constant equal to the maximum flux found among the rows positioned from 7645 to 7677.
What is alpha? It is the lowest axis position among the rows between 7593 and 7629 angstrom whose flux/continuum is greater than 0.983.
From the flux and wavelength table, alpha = 7595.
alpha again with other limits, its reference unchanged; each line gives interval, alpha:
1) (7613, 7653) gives 7627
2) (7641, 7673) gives 7643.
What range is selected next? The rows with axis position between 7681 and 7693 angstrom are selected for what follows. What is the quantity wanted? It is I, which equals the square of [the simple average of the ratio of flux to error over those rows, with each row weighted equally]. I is 7401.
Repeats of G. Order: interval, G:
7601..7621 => 12.5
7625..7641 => 12.8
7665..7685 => 12.2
